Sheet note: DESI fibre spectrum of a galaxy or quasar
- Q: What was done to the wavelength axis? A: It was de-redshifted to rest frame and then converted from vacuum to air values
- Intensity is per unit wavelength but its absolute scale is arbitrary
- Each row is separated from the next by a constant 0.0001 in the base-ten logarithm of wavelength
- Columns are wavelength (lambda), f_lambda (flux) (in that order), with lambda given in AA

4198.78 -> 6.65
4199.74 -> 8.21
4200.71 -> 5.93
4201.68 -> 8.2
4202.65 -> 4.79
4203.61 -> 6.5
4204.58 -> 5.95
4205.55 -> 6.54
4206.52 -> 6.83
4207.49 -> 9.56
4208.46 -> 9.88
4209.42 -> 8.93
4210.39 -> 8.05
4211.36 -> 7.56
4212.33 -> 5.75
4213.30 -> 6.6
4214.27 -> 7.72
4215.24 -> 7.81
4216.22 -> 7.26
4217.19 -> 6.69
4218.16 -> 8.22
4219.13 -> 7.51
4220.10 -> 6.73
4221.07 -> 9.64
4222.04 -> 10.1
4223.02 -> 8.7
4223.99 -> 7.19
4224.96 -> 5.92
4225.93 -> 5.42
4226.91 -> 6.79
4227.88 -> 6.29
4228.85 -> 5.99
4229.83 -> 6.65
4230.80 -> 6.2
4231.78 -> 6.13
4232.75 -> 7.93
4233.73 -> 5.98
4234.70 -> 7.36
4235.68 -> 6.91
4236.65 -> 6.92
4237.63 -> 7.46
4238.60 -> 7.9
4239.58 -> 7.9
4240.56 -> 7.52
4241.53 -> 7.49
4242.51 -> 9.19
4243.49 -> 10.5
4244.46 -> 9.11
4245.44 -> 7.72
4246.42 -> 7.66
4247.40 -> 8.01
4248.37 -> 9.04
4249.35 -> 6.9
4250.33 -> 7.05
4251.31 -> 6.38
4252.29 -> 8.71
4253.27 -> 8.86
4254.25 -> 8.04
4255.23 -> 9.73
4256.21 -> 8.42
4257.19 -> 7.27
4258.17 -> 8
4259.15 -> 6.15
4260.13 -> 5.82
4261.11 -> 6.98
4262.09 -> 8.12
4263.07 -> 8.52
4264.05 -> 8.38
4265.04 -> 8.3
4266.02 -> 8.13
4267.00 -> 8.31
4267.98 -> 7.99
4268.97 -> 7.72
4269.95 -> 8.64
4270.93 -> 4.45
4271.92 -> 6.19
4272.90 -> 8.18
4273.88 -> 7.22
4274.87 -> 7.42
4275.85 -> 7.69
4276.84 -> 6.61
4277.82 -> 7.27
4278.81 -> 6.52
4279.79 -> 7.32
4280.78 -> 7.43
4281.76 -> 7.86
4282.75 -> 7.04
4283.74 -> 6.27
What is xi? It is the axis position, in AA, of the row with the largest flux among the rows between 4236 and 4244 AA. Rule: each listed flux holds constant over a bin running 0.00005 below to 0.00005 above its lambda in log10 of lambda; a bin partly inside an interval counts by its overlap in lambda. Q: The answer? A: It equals 4243.49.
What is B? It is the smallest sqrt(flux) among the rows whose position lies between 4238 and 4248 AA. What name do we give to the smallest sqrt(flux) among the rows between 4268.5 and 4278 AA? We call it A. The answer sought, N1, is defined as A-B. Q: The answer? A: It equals -0.63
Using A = 2.11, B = 2.74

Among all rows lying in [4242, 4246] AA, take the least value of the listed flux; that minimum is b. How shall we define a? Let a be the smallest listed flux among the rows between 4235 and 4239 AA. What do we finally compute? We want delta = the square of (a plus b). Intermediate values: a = 6.91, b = 7.72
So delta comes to 214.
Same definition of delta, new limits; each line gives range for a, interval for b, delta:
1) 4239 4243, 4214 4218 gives 201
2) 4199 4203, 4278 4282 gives 128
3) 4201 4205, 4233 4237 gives 116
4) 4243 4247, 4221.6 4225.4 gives 184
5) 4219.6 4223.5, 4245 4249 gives 207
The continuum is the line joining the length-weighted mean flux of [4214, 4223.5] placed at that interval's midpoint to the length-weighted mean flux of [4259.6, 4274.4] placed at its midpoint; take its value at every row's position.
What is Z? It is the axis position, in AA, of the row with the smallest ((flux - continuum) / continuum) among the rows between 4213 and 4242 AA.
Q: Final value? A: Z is 4225.93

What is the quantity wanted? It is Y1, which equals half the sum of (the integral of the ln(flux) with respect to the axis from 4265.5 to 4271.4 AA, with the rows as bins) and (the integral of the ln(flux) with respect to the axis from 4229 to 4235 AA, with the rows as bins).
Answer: 12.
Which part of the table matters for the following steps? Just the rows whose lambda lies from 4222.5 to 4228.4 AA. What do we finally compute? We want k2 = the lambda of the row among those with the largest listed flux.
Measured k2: 4223.02 AA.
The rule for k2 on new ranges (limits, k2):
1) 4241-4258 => 4243.49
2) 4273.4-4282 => 4281.76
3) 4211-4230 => 4222.04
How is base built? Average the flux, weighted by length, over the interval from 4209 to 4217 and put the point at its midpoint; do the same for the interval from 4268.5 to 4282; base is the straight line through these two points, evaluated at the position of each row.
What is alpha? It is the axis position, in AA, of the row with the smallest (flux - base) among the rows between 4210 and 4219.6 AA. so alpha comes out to 4212.33 AA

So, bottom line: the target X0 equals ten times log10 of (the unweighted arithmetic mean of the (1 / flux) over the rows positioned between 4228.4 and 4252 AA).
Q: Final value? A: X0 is -8.66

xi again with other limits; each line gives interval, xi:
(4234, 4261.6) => 4243.49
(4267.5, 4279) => 4269.95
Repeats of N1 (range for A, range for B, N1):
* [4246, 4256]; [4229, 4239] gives 0.08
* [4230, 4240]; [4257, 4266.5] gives 0.03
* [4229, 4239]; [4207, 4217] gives 0.05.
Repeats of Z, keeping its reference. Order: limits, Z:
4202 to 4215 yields 4202.65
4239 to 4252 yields 4251.31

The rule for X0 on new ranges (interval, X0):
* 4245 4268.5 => -8.89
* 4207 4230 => -8.64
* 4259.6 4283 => -8.61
